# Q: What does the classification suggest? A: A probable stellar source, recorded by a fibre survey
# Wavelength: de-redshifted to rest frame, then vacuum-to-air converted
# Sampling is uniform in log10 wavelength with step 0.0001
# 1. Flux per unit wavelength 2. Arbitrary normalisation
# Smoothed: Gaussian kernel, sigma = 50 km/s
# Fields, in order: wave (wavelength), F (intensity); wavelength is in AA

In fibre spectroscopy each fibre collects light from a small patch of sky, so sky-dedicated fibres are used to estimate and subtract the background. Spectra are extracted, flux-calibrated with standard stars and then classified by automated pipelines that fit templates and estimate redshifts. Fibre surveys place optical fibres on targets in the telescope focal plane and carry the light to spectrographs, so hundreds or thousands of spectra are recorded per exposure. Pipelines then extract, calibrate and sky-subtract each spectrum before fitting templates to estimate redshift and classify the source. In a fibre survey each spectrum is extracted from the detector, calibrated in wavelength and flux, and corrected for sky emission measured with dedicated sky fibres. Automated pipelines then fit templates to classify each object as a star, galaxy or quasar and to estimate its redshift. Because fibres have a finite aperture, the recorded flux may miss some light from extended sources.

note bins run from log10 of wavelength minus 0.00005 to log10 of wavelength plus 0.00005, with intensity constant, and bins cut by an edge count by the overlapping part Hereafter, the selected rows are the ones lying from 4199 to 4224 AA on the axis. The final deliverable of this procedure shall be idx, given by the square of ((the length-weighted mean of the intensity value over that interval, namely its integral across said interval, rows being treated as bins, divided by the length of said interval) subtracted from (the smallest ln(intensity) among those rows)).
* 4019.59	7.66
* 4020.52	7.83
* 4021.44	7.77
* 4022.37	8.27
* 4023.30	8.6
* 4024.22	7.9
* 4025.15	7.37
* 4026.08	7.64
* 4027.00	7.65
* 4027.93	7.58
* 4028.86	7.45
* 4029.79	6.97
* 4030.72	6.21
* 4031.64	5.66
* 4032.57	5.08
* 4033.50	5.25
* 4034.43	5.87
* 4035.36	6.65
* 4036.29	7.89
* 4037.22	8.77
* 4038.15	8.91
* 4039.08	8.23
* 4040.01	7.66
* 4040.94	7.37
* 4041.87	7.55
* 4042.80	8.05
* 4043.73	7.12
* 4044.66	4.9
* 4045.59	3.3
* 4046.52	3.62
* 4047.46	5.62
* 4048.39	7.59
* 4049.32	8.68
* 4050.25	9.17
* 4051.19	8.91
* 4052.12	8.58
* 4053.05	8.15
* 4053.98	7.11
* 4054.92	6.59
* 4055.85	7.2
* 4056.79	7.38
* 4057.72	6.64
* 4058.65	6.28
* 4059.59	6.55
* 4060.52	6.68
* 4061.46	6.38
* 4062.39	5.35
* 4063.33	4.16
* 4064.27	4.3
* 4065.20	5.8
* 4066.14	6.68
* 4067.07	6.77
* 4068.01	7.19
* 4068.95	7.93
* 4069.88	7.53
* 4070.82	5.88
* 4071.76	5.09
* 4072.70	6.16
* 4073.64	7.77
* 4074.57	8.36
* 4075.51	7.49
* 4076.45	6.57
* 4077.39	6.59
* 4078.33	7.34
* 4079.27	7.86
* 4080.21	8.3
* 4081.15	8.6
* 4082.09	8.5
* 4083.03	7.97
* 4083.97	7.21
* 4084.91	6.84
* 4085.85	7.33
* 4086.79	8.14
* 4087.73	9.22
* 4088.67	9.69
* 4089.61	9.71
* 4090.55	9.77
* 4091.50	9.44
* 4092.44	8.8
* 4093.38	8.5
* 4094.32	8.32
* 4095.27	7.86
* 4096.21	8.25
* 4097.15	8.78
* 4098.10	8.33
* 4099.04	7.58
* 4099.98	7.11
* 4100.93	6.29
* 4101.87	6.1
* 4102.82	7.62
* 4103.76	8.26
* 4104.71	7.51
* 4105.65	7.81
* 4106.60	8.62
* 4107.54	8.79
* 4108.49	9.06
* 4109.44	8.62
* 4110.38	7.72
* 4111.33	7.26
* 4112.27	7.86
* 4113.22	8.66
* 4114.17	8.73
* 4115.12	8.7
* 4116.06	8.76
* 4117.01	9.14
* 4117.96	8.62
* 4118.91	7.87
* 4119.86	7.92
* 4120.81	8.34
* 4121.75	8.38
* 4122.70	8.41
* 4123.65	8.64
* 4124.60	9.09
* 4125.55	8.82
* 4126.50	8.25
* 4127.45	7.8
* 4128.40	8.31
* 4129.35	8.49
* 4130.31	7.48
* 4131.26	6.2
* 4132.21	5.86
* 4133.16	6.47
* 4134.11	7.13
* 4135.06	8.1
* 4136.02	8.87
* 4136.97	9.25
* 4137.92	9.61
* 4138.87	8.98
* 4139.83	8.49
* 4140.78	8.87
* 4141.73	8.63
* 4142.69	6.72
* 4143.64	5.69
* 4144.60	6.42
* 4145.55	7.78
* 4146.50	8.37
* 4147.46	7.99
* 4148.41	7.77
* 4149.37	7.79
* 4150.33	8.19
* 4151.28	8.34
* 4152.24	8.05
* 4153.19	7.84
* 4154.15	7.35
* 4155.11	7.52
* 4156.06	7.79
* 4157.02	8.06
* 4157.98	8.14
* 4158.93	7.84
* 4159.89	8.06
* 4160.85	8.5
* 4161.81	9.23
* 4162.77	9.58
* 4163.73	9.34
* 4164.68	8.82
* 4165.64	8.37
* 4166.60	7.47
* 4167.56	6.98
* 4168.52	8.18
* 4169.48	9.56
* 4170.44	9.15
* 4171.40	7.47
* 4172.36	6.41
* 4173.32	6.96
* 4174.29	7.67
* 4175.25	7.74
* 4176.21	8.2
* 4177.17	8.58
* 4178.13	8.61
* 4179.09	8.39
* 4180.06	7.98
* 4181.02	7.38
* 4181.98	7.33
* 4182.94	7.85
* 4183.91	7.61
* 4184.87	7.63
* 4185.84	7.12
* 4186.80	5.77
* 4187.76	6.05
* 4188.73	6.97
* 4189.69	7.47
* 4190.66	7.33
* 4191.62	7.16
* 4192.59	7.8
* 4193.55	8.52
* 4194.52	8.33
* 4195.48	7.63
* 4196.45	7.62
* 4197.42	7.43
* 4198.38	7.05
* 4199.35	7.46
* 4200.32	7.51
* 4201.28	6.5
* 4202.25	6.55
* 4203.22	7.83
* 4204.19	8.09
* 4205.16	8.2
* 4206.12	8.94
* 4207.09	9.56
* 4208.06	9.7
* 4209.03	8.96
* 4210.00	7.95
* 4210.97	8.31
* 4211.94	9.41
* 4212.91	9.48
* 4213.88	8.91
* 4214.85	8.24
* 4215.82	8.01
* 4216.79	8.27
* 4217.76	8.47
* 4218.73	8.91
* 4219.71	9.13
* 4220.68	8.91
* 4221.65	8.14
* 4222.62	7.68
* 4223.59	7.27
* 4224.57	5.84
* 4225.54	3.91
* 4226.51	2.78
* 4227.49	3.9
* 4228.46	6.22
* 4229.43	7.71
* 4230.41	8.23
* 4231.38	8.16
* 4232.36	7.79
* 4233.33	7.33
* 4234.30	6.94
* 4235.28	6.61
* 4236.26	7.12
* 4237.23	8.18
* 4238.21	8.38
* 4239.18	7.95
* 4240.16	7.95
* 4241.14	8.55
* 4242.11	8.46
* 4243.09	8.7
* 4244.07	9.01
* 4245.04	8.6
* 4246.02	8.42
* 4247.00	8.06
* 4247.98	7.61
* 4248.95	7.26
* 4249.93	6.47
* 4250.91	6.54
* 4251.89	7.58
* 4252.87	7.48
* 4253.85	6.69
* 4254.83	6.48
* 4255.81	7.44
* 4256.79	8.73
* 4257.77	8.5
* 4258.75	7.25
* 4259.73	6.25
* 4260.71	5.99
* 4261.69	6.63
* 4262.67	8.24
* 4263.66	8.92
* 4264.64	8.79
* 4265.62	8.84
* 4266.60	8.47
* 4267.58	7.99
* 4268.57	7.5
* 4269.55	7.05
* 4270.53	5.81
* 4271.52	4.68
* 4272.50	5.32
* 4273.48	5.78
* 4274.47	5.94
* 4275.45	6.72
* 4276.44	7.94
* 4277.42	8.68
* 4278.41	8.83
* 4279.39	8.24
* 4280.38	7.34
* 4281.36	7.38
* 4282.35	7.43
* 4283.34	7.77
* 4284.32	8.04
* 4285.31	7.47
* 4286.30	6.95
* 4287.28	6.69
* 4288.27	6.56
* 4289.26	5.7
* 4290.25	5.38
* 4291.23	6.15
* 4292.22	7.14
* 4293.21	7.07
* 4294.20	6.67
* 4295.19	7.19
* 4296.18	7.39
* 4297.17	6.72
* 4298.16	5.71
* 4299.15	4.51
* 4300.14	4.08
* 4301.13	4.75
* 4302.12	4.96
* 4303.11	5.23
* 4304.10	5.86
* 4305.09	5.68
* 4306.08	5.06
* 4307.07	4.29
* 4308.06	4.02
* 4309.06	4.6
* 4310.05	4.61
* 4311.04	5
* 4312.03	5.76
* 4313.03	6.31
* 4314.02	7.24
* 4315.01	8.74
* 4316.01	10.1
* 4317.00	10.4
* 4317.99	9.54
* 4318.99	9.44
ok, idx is 41.7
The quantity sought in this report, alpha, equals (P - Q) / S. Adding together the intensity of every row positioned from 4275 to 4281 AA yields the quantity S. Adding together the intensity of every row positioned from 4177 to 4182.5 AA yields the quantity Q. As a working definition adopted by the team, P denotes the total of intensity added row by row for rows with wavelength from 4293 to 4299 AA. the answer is -0.16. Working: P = 41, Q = 48.3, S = 48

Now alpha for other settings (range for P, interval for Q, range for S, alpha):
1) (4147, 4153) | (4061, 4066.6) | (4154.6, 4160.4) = 0.33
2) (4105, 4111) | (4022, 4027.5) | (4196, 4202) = 0.07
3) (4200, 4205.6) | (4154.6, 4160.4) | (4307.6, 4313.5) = -0.09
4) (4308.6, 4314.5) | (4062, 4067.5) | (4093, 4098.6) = 0.01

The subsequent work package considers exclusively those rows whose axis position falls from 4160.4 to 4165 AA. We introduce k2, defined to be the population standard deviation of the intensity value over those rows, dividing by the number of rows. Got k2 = 0.39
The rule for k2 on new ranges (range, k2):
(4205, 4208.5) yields 0.59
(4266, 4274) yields 1.28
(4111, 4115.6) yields 0.59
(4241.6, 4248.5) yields 0.42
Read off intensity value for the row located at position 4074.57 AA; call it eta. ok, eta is 8.36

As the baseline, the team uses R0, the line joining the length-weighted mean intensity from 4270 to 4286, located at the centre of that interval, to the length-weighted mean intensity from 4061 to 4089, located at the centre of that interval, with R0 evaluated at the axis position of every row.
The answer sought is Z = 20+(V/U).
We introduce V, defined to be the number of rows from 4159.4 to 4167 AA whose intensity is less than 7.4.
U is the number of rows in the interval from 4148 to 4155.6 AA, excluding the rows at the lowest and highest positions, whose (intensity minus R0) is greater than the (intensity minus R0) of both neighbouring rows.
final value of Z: 20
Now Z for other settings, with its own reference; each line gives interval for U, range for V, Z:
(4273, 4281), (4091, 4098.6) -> 20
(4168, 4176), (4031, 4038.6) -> 25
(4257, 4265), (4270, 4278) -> 26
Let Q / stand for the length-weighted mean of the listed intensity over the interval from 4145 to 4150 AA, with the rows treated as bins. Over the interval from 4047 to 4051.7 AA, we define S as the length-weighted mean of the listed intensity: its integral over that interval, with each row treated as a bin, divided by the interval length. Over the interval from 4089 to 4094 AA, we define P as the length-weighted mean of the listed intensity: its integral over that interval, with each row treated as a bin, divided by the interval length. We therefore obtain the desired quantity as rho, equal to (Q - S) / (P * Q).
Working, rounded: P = 9.23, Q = 7.92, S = 8.0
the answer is -0.001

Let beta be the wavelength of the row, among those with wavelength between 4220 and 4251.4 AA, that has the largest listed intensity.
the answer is 4244.07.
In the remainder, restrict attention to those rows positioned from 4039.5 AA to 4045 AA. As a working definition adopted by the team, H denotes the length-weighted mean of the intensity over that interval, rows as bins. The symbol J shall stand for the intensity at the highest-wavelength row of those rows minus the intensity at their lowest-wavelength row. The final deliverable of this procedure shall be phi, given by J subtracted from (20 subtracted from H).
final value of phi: -10.1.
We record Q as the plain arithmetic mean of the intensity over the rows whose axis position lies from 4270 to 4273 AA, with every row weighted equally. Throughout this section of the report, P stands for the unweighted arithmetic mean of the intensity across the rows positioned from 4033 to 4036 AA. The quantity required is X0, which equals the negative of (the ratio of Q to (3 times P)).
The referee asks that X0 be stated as -0.30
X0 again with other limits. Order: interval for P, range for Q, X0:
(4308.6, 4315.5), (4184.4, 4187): -0.38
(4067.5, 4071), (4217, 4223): -0.40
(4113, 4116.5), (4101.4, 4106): -0.29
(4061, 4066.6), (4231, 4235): -0.46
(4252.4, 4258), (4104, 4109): -0.37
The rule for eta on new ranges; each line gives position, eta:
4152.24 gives 8.05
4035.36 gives 6.65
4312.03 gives 5.76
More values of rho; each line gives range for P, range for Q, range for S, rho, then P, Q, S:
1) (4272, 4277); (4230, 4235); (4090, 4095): -0.026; 6.38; 7.64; 8.9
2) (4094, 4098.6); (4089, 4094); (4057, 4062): 0.035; 8.30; 9.23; 6.5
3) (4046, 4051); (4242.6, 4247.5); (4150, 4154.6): 0.010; 7.00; 8.55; 8.0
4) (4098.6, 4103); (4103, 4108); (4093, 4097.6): -0.003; 6.89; 8.17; 8.3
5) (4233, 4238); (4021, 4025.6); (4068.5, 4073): 0.025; 7.29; 7.98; 6.5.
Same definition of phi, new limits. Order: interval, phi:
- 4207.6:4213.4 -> -10.8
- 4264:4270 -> -10.1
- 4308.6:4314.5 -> -17.0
